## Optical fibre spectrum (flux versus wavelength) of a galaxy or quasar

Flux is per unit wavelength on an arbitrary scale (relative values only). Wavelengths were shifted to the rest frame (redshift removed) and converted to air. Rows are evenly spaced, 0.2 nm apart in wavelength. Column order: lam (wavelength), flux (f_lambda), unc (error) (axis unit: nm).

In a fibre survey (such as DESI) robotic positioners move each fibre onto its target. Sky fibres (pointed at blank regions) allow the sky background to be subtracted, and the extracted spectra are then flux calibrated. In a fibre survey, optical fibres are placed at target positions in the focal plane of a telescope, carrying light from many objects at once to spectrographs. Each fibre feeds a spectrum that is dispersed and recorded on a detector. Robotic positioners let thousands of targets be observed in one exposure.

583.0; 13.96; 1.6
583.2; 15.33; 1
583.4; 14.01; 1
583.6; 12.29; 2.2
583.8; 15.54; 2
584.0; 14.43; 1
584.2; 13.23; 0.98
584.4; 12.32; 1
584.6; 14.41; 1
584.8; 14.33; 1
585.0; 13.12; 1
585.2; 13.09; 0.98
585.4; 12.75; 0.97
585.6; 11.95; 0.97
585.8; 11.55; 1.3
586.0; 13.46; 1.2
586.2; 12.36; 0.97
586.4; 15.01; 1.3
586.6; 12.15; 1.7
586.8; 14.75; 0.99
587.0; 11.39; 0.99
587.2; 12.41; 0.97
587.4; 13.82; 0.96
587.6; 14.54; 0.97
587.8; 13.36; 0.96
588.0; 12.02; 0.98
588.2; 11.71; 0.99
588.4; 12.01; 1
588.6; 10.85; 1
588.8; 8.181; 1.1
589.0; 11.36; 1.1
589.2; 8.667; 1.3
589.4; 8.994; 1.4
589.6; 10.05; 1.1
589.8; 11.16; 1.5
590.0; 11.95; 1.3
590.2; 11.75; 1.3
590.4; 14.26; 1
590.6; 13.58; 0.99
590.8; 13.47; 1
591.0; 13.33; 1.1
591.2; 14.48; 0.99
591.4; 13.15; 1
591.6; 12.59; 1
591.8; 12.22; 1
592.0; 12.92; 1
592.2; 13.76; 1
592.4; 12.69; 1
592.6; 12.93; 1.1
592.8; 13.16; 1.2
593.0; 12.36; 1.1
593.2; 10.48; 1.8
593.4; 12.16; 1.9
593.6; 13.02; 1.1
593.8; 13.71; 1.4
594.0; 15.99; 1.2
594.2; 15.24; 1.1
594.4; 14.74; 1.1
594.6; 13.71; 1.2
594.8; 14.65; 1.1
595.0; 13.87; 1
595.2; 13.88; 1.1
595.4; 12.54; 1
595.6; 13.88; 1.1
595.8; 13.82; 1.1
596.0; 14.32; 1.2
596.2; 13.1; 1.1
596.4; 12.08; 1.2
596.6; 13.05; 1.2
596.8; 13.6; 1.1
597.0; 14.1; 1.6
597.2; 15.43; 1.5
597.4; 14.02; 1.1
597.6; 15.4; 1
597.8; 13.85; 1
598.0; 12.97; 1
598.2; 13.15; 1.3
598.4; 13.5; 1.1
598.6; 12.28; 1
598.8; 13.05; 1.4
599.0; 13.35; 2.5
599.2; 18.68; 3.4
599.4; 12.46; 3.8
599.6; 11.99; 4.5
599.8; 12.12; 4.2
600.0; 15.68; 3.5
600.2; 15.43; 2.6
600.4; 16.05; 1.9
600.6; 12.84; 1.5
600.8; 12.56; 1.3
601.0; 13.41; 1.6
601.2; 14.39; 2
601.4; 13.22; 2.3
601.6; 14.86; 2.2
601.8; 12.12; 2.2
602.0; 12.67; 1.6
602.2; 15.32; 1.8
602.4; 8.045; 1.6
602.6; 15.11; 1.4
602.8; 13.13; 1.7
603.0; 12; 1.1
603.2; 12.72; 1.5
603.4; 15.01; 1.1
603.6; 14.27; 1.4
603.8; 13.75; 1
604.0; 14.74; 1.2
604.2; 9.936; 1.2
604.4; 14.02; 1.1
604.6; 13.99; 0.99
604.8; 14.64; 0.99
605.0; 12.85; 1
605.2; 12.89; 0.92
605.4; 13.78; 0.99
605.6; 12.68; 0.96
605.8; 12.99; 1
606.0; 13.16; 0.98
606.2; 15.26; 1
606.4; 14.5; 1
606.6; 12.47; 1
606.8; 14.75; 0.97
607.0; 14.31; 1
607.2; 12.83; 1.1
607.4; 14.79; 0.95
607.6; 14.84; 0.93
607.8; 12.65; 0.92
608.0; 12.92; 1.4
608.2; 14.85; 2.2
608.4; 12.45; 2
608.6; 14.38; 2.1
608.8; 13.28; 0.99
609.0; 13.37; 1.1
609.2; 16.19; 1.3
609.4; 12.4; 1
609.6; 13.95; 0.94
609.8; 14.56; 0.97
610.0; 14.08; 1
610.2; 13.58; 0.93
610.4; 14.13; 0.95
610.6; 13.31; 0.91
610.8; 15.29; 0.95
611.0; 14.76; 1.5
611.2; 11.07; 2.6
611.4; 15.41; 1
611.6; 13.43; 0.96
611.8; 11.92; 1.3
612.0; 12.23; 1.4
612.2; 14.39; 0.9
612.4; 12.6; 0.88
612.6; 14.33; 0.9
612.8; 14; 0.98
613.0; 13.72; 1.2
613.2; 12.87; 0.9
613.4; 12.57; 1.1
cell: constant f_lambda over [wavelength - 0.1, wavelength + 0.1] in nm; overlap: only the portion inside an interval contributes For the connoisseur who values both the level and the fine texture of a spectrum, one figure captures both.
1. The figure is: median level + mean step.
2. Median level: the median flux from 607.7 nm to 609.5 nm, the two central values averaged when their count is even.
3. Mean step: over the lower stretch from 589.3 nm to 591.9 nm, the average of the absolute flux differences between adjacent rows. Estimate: 14.1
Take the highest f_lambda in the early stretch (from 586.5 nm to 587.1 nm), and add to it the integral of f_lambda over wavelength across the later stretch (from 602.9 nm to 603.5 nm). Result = 22.7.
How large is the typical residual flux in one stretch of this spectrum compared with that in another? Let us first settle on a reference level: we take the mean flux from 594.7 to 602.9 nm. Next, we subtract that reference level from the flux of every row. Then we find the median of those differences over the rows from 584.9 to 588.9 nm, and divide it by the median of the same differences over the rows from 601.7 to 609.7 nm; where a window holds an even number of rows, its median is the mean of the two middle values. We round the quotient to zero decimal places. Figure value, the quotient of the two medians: 13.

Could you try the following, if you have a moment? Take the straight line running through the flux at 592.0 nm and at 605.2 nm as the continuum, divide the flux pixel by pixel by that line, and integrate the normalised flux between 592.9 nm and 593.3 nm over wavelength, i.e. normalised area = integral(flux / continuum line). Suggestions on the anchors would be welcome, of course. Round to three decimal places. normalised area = 0.354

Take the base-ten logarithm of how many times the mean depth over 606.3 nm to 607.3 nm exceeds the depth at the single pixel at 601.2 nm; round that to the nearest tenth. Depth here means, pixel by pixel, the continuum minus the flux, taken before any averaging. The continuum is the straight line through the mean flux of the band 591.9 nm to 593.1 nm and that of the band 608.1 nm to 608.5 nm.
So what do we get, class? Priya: -0.7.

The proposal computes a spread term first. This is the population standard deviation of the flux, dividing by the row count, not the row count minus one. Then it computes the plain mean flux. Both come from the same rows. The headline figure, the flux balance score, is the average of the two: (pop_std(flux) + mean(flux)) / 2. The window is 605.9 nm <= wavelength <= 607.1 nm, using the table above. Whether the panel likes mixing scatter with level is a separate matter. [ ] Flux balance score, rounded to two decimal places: 7.52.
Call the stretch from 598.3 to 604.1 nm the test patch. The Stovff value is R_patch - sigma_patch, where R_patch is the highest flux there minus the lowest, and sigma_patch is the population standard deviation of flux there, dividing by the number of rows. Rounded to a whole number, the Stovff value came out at 9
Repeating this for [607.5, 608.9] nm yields 1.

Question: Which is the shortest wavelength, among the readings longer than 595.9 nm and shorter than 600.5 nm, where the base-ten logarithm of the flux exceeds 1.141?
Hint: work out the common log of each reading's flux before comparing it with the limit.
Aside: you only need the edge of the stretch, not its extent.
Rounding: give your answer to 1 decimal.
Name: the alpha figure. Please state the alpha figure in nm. 596.0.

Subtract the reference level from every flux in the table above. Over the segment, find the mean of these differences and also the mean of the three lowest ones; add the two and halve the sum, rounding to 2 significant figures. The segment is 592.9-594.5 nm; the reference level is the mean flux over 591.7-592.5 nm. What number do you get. -0.33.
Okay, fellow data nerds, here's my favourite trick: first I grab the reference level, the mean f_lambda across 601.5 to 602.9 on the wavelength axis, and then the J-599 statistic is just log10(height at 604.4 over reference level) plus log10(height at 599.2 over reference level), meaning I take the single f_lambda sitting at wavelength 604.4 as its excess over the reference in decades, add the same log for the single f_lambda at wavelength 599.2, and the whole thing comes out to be 0.188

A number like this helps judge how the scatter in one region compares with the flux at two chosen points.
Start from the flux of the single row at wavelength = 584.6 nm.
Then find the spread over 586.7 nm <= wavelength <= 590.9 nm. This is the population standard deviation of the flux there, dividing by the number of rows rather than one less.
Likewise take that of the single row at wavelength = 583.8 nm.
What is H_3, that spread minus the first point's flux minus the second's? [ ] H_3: -28.1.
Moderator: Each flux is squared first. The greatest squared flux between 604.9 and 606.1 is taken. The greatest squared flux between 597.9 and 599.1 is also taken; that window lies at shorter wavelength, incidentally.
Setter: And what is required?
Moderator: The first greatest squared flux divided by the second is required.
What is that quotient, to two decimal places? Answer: 1.04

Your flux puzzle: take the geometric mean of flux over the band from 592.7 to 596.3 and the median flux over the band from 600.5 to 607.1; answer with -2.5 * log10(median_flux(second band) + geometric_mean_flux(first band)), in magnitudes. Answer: -3.58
